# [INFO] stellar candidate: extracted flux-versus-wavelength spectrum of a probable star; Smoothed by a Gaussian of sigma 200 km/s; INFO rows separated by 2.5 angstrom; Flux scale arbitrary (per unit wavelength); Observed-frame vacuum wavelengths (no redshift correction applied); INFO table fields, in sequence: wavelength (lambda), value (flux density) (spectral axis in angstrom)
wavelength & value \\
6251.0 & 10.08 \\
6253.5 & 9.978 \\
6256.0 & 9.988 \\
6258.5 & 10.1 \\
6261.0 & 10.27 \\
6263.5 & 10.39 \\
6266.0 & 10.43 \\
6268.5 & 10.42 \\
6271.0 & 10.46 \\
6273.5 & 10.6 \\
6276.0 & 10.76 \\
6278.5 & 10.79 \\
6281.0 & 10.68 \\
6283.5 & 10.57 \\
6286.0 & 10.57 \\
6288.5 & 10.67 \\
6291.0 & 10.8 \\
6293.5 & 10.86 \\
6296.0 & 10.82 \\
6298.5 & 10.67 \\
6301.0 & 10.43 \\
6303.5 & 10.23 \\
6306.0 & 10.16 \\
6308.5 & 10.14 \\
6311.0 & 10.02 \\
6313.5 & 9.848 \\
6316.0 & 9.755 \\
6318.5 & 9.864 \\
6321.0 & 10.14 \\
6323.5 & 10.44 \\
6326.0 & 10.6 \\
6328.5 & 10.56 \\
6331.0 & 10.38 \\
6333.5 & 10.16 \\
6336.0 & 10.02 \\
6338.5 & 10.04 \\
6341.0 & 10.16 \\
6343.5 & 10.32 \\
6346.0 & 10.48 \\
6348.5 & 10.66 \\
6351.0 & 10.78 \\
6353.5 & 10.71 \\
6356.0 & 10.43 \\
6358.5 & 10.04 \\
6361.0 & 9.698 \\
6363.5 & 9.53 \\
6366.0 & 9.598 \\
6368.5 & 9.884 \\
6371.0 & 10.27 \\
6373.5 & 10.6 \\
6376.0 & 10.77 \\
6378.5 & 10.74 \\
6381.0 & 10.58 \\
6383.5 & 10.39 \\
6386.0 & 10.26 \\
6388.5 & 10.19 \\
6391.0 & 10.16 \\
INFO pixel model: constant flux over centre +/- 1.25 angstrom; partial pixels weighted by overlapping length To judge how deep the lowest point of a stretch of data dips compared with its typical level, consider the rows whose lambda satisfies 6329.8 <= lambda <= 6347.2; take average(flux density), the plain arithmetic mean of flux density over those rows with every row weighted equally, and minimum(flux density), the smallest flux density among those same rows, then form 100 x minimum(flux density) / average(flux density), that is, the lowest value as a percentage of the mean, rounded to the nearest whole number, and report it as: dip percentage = 98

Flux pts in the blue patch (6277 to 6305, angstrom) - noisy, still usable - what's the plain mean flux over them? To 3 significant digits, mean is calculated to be 10.6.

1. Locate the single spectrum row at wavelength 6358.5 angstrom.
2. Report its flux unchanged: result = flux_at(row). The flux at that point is 10.04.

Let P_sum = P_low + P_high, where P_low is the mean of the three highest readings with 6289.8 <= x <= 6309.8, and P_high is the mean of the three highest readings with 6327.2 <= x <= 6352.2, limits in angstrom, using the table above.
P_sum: 21.5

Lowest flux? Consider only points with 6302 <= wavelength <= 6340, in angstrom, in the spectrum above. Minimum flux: 9.755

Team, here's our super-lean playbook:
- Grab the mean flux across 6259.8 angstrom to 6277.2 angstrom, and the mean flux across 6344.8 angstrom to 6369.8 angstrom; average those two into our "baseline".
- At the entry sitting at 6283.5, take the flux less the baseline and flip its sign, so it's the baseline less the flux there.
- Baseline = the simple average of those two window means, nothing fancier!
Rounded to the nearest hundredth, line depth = -0.24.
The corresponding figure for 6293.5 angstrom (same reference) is -0.53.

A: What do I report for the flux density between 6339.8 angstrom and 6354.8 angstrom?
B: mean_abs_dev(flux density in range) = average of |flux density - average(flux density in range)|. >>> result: 0.20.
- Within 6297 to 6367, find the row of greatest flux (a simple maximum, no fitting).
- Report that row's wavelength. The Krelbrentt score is 6351.0 angstrom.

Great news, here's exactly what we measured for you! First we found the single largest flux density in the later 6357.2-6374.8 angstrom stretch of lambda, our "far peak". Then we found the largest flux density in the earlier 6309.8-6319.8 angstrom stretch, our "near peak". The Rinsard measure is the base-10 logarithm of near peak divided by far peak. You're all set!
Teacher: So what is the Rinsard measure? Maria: -0.024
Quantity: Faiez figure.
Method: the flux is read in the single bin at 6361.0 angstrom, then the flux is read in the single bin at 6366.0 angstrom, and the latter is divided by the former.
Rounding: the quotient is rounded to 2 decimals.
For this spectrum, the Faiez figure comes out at 0.99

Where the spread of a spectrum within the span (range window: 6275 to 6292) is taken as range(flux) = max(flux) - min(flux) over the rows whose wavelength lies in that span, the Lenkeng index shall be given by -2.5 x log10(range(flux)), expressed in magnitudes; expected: 1.6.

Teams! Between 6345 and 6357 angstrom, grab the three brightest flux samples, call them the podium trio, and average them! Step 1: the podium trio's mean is 10.7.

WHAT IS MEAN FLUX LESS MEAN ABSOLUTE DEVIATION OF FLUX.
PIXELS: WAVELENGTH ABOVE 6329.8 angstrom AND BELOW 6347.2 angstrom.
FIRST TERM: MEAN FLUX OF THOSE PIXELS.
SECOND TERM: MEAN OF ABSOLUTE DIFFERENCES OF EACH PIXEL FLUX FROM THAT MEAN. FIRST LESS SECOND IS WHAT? 10.1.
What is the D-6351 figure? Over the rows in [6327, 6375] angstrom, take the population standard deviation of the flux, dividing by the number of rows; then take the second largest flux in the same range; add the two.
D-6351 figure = 11.1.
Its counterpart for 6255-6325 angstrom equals 11.1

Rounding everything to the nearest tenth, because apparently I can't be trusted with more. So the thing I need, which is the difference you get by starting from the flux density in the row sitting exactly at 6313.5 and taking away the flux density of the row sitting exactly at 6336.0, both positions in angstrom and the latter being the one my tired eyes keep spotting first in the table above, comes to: -0.2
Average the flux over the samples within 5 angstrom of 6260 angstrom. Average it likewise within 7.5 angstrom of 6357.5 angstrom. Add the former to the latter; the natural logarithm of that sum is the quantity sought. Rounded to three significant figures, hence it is 3.01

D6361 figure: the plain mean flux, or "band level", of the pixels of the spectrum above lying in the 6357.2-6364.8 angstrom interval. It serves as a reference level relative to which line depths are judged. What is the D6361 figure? 9.76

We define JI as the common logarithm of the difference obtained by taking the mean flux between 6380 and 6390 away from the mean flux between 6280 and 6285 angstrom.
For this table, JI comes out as -0.6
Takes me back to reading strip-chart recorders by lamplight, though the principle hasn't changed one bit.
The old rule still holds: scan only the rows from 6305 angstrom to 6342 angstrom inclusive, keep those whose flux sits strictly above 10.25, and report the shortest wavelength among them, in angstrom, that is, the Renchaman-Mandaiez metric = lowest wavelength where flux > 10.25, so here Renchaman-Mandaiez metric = 6323.5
